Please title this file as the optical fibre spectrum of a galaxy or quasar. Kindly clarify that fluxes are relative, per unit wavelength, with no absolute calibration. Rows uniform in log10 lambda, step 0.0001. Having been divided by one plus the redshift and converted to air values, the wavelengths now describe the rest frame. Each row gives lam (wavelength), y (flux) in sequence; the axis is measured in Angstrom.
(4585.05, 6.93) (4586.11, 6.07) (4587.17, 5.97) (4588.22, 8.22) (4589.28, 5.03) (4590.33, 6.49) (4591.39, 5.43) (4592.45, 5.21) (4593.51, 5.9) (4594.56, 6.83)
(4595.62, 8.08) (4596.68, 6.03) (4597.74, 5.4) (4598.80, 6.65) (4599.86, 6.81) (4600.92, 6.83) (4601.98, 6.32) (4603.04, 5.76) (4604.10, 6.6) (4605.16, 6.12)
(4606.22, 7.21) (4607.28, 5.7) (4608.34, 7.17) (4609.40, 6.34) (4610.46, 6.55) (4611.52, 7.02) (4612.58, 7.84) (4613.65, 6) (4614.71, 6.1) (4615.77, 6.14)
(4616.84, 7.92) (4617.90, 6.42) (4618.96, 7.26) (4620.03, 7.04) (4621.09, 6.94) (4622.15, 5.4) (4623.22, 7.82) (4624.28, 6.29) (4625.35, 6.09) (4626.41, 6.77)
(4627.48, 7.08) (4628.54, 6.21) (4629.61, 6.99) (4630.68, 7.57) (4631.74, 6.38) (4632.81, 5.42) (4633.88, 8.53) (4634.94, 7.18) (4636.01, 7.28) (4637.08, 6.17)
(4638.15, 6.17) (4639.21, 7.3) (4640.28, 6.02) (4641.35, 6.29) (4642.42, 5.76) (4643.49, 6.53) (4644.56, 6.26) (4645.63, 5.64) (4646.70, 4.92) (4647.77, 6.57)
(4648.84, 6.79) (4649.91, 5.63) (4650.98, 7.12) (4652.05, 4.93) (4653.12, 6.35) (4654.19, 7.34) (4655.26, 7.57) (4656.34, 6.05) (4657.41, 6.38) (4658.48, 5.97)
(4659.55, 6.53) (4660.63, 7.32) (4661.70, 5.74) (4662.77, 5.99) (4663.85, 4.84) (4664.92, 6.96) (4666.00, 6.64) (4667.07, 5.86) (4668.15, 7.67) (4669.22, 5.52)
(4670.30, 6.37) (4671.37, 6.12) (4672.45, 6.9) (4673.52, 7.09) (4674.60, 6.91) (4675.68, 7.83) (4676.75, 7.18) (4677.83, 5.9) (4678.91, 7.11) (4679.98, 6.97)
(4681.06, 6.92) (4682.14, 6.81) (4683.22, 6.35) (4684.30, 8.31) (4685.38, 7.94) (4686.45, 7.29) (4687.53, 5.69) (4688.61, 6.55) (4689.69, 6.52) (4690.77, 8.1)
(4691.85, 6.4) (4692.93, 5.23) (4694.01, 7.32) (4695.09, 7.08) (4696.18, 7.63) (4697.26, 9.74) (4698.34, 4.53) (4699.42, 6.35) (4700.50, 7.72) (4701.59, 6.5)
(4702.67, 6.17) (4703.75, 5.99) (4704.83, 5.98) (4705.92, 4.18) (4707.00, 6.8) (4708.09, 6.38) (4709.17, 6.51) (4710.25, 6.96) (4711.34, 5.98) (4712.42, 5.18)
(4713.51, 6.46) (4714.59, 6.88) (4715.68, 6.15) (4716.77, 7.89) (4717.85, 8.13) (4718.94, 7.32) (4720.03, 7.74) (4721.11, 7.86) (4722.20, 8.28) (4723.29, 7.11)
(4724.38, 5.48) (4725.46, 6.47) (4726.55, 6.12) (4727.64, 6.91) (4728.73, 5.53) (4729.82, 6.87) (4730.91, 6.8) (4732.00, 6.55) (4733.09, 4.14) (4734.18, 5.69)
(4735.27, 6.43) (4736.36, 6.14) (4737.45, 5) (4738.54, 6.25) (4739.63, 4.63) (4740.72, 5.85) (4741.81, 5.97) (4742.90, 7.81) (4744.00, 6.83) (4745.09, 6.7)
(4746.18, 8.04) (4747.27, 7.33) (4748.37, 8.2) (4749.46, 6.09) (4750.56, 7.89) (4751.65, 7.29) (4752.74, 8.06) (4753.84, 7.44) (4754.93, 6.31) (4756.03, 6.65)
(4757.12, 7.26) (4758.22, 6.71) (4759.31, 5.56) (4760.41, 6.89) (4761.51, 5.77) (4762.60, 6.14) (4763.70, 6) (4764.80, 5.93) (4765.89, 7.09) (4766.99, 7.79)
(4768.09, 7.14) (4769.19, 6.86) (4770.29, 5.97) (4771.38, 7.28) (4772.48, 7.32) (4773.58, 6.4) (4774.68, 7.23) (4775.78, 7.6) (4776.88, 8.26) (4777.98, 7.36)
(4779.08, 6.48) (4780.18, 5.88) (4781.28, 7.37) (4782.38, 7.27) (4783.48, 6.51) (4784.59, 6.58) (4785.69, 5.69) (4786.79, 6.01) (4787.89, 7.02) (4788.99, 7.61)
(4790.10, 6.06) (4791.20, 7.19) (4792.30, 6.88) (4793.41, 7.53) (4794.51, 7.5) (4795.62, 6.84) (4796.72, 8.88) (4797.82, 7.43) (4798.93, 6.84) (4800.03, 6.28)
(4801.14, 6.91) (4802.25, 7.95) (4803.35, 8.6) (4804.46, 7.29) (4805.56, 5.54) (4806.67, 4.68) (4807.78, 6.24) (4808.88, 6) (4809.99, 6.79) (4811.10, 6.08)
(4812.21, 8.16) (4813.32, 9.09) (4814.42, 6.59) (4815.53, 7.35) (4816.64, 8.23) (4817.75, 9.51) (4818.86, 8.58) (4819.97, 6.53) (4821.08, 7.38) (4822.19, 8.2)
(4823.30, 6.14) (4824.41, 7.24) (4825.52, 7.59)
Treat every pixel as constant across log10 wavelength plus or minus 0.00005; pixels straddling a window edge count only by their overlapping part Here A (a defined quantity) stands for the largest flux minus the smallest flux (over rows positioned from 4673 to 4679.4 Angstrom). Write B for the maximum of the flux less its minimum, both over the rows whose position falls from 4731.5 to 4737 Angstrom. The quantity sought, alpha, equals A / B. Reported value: 0.80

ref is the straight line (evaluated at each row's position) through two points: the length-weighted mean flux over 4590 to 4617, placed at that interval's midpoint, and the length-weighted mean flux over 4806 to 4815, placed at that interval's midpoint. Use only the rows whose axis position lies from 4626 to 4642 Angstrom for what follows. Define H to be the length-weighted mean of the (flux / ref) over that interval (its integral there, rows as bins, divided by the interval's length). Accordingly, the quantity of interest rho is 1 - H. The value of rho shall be -0.04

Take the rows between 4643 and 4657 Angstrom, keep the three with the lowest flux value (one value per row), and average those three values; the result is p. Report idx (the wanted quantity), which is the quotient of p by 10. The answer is 0.52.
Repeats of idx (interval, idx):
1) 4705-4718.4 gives 0.51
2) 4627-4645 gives 0.57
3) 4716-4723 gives 0.76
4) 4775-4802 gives 0.59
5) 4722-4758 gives 0.46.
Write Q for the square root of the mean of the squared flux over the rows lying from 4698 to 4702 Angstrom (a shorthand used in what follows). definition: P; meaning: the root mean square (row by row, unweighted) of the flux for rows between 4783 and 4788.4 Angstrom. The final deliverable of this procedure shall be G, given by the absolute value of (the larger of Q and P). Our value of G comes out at 6.4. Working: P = 6.38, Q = 6.4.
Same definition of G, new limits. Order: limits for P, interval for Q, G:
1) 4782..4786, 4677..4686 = 7.1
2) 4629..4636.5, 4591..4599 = 7.1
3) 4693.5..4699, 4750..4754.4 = 7.7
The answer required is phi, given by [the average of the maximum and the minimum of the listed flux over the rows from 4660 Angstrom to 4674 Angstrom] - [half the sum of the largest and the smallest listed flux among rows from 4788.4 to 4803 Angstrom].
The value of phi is -1.2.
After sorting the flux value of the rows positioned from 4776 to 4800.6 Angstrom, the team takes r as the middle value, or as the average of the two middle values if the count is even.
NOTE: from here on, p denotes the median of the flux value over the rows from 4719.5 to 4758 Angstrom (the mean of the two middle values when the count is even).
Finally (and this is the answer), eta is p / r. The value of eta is 0.96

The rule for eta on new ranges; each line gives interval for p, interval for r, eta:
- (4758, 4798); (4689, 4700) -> 1.01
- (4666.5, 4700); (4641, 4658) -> 1.09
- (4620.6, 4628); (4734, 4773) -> 1.01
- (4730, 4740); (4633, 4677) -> 0.96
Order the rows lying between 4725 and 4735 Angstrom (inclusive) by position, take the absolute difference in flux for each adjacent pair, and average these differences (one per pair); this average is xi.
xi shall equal 1.02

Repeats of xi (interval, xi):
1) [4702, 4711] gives 0.80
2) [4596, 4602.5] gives 0.51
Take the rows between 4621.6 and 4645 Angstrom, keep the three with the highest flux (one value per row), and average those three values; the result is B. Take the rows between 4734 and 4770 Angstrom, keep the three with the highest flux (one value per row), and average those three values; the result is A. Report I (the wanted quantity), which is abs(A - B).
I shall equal 0.1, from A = 8.1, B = 8.0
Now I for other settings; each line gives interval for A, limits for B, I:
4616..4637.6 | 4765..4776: 0.5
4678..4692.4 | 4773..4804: 0.5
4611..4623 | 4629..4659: 0.2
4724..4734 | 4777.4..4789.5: 0.6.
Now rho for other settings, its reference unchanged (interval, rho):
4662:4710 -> -0.02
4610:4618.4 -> -0.04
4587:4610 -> 0.01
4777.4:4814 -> -0.04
